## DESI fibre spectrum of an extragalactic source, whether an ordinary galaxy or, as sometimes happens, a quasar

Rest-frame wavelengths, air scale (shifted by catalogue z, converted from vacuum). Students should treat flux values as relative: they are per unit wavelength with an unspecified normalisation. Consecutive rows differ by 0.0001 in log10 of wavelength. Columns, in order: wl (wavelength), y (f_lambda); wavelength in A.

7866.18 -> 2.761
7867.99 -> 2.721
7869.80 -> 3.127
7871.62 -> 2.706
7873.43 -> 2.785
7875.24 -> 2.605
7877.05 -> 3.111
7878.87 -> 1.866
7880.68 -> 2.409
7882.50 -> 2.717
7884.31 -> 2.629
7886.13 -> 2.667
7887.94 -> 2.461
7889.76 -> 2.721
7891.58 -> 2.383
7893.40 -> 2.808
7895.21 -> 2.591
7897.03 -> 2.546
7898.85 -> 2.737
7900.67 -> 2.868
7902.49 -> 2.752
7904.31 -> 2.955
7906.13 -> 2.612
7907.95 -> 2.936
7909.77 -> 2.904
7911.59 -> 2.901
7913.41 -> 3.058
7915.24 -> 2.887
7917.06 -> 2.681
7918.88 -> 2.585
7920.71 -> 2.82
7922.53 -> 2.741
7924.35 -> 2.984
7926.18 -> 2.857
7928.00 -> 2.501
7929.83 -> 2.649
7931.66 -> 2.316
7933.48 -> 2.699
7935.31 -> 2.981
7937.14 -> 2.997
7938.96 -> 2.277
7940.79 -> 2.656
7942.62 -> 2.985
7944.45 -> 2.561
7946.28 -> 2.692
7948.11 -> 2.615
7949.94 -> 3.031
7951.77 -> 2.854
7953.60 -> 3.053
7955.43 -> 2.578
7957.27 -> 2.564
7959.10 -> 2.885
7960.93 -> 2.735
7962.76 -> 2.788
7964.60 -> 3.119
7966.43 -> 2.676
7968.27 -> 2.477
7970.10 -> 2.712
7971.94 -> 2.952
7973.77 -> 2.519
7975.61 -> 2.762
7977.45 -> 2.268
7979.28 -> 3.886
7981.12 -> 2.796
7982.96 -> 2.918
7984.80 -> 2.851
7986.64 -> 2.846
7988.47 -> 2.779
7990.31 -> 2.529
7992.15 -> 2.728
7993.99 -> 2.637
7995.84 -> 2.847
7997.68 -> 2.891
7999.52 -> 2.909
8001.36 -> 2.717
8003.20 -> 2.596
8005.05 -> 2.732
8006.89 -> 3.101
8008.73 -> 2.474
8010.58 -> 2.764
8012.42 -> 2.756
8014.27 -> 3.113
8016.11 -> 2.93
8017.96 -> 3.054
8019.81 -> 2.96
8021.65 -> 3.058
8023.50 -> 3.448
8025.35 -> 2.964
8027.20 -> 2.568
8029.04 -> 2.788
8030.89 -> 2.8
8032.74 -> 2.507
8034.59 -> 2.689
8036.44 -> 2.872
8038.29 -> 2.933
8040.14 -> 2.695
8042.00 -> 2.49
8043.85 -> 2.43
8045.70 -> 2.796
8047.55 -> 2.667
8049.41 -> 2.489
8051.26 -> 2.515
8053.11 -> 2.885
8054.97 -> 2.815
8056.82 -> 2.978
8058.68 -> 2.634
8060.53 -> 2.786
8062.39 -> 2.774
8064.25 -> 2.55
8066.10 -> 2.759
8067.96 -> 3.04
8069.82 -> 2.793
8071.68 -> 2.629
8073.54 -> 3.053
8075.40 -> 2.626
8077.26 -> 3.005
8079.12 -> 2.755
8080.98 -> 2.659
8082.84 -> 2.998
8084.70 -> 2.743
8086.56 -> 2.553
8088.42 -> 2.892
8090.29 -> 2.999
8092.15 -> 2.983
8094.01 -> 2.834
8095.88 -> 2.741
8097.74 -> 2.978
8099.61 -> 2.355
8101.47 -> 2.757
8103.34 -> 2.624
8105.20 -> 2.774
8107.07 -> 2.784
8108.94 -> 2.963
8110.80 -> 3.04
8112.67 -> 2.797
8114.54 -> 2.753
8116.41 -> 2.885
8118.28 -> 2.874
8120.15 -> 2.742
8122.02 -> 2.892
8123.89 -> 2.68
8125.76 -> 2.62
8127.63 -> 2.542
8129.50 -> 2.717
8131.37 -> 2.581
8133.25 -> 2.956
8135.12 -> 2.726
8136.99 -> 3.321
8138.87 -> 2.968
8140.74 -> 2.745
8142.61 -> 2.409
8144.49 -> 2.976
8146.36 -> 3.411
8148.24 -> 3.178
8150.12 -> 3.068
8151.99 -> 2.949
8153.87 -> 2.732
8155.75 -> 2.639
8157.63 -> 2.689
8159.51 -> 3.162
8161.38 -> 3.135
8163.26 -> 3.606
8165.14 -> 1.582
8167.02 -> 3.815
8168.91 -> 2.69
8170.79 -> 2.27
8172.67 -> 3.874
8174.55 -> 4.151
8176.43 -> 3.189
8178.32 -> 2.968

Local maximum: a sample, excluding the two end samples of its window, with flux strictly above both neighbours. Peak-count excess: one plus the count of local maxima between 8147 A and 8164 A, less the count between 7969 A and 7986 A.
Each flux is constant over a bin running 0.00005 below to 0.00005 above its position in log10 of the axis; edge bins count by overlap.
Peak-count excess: -2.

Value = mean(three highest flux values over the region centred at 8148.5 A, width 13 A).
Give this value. 3.22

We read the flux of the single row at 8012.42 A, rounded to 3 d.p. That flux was 2.756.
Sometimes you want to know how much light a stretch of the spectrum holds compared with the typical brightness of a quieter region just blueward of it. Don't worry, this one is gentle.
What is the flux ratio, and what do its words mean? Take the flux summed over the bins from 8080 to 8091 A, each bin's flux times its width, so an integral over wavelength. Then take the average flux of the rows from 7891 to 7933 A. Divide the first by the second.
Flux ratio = 11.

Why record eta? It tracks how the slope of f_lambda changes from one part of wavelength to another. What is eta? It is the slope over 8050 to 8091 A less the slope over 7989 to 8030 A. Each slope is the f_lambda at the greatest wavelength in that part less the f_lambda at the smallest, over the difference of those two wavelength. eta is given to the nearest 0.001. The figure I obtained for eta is 0.006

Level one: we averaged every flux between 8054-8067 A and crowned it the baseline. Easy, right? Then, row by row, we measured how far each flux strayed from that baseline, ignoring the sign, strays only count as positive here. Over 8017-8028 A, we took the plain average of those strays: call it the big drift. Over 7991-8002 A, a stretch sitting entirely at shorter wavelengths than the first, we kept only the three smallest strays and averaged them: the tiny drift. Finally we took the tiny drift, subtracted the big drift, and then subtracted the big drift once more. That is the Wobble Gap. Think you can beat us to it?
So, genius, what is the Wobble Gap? -0.6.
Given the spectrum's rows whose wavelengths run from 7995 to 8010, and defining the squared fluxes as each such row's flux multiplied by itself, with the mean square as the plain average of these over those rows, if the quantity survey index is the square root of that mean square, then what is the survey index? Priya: 2.79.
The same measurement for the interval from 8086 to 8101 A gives 2.80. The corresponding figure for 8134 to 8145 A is 2.87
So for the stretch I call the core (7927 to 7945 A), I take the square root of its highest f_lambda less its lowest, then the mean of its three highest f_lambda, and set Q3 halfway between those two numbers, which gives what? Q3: 1.92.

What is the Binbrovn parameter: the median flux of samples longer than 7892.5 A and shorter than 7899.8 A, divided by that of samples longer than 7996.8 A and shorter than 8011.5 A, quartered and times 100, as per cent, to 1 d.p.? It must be 24.2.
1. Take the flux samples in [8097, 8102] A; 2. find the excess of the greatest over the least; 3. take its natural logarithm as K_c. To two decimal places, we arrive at -0.47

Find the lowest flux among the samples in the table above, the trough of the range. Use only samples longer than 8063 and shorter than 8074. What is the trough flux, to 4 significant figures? 2.550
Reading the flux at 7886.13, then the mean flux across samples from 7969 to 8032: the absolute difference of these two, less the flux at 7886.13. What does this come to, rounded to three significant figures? -2.49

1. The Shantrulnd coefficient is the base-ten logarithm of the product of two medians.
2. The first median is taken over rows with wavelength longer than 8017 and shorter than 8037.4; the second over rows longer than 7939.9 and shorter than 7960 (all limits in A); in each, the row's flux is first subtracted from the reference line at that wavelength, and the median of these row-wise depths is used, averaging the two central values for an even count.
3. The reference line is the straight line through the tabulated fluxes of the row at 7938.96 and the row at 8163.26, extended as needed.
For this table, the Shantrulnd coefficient -2.19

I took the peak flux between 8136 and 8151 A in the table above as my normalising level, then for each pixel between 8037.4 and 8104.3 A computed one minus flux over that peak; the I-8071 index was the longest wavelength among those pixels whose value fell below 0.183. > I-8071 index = 8097.74 A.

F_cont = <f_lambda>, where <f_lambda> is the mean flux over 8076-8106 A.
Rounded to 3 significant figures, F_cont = 2.79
